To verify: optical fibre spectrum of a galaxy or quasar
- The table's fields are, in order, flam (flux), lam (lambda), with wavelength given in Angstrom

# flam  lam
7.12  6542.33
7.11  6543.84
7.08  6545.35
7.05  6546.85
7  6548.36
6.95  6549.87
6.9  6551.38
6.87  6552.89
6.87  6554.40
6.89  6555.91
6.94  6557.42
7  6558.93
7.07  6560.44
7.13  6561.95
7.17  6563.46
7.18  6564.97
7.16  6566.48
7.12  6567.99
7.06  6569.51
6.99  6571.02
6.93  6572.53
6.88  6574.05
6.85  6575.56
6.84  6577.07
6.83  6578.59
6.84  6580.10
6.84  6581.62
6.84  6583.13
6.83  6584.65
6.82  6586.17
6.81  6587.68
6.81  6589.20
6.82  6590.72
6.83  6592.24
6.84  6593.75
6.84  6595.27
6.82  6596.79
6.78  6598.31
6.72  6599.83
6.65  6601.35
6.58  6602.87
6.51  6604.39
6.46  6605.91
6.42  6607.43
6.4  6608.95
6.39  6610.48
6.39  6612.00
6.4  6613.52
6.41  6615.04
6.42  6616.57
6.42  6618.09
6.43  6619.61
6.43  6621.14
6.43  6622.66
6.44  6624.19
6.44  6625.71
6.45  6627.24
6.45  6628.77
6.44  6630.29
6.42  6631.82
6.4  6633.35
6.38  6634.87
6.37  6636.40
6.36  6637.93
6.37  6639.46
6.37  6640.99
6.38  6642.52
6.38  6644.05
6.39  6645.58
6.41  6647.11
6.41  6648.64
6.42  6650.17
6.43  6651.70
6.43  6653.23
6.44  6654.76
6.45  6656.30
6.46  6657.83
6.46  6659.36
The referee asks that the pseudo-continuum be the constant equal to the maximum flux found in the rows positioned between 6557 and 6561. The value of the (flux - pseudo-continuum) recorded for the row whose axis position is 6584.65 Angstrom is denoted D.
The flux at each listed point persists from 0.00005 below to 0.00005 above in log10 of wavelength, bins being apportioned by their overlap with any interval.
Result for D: -0.2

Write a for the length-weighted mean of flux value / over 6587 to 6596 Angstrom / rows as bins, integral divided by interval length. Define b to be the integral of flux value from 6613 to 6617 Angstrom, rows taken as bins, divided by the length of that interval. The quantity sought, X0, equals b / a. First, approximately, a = 6.82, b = 6.40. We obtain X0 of 0.938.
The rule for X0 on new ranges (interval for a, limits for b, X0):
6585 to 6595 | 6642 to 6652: 0.938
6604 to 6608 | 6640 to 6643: 0.985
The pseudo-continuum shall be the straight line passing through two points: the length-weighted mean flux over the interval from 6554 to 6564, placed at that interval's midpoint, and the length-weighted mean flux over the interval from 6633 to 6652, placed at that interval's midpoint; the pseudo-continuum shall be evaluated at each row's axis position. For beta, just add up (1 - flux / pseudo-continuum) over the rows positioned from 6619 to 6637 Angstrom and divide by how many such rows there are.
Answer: 0.012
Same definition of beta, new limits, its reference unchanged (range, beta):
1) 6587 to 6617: 0.012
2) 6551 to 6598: -0.003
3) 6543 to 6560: 0.014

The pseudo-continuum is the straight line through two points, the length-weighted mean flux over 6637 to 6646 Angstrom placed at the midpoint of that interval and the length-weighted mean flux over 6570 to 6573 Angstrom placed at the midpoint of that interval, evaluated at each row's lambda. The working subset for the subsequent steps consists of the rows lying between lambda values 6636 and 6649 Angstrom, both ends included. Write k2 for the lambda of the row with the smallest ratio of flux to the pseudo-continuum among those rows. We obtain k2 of 6636.40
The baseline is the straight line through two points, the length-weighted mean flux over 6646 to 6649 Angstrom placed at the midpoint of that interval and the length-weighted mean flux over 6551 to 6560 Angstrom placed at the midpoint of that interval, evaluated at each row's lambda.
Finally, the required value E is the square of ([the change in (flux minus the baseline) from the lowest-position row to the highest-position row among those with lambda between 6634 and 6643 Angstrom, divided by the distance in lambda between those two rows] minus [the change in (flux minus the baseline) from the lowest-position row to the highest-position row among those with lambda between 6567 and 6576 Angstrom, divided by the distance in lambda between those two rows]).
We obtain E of 0.0013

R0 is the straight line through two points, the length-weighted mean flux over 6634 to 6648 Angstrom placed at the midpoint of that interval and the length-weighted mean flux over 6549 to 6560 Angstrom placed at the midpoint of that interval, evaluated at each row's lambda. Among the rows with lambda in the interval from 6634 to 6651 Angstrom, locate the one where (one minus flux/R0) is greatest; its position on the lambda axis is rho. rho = 6637.93 Angstrom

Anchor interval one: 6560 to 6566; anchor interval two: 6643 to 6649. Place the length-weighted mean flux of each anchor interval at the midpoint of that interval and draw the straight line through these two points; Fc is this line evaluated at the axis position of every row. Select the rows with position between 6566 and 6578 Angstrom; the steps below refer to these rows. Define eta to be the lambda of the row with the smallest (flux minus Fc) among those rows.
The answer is 6575.56 Angstrom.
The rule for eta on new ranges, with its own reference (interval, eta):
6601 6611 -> 6608.95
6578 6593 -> 6578.59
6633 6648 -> 6634.87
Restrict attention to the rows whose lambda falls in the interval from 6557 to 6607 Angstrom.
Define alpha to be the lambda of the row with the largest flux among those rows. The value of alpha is 6564.97 Angstrom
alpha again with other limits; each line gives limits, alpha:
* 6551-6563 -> 6561.95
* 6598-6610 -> 6598.31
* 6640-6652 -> 6651.70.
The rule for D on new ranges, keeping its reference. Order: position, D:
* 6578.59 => -0.2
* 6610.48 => -0.7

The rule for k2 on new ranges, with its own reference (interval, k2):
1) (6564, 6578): 6575.56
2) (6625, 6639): 6625.71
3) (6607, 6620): 6608.95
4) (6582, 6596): 6583.13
